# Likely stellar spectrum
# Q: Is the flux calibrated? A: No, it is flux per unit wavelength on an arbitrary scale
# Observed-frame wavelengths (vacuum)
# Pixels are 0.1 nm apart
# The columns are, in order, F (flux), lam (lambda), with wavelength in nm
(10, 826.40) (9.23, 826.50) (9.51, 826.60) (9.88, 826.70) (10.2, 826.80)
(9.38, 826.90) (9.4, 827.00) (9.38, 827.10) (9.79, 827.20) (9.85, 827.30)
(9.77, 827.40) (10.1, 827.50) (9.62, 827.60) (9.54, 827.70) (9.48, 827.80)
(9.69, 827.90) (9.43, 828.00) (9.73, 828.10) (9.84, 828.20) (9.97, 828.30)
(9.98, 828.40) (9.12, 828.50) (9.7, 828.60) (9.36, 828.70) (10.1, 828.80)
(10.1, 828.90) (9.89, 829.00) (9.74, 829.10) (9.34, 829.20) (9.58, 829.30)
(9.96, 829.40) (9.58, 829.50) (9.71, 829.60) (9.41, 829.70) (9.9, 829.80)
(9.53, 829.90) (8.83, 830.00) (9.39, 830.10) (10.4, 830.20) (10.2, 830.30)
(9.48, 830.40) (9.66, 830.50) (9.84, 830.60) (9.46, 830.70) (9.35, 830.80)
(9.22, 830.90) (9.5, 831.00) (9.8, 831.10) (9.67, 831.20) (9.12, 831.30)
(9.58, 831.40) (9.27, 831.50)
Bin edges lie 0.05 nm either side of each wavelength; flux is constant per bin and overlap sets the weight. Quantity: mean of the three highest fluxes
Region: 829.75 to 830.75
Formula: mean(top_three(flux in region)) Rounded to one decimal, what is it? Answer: 10.2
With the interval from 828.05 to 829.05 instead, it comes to 10.1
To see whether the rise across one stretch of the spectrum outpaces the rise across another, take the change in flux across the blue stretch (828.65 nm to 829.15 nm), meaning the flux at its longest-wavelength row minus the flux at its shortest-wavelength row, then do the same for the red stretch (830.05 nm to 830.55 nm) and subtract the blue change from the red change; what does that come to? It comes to -0.11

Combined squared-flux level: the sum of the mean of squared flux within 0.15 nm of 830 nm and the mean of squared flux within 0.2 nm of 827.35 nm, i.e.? 183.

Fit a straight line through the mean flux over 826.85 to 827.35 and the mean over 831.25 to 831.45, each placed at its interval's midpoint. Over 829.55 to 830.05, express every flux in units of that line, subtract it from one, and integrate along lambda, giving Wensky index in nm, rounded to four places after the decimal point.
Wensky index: -0.0026 nm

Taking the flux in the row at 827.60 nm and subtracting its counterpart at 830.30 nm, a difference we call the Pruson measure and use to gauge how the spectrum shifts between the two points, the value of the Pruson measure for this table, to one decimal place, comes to -0.6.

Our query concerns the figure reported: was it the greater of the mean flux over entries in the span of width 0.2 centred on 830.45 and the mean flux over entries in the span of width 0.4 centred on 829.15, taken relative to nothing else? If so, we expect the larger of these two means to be 9.64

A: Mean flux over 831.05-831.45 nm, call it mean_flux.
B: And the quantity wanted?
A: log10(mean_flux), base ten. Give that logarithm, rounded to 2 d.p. 0.98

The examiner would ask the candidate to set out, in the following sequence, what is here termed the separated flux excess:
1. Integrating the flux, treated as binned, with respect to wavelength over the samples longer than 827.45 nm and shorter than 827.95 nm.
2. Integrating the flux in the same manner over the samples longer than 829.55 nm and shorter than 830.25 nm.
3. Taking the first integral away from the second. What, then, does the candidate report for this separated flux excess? 1.9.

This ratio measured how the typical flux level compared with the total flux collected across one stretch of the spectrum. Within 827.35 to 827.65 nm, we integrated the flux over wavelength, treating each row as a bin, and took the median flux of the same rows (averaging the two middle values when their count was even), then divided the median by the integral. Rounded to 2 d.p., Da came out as 3.31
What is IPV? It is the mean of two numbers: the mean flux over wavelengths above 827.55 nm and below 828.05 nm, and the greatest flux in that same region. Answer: 9.62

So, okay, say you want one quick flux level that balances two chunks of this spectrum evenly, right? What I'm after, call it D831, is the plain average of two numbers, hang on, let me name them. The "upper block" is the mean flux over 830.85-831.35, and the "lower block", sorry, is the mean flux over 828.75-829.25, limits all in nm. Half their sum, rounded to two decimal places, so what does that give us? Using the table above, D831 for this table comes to 9.65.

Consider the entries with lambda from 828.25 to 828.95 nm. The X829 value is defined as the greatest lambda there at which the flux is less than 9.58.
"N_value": 828.70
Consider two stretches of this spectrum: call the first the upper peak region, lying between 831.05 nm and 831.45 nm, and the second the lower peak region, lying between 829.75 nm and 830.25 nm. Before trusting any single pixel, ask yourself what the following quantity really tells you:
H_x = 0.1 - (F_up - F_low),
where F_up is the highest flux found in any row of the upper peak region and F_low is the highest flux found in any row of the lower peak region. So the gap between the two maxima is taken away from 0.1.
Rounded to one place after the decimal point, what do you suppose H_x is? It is 0.7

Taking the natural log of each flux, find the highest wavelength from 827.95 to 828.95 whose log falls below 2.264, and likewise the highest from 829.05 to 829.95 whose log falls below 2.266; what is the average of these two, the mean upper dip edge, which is 829.30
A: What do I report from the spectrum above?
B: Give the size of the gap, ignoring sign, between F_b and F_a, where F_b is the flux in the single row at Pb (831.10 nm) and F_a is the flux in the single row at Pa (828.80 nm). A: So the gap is 0.30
